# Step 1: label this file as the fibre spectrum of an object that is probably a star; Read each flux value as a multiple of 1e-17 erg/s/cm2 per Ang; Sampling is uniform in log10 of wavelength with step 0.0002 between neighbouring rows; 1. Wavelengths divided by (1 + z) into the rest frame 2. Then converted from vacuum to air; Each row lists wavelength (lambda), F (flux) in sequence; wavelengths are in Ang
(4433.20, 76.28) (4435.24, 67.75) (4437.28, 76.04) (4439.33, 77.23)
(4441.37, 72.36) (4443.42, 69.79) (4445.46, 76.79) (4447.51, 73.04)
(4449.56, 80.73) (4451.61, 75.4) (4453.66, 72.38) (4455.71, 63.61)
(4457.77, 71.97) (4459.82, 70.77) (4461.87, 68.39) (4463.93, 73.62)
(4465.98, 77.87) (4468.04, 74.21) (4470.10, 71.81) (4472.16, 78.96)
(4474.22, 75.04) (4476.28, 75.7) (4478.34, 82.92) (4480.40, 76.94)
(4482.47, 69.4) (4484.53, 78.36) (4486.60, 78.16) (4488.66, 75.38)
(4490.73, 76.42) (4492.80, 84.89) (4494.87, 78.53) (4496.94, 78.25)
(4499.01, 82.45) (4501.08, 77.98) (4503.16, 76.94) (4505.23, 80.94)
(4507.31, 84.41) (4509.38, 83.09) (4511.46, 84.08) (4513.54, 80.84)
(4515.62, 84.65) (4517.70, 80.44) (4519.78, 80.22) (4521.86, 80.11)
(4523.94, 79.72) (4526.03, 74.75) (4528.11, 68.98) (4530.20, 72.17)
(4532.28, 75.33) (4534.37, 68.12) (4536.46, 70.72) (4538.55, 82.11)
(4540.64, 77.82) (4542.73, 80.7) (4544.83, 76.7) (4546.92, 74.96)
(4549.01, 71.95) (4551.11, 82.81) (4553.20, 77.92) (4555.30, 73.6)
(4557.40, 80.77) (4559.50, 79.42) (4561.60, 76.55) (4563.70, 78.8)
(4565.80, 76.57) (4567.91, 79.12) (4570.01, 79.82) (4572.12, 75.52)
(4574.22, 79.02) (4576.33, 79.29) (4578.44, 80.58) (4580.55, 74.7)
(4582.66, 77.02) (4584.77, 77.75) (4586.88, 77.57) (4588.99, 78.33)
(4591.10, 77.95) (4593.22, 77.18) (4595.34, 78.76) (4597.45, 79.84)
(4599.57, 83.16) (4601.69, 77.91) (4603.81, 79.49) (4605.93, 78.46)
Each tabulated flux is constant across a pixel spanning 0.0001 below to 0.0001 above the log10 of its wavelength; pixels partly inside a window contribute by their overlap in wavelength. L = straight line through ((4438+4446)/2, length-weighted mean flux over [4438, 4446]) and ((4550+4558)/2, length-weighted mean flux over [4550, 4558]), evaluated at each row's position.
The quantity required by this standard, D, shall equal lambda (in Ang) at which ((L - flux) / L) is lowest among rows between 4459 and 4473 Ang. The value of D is 4472.16 Ang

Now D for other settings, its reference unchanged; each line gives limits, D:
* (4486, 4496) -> 4492.80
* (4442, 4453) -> 4449.56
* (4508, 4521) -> 4515.62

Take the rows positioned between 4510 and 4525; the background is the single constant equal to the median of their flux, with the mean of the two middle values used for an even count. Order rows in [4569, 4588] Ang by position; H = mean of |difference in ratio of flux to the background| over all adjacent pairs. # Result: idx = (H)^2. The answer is 0.0008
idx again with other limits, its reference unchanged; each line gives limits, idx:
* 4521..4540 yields 0.0036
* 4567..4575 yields 0.0012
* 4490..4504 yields 0.0026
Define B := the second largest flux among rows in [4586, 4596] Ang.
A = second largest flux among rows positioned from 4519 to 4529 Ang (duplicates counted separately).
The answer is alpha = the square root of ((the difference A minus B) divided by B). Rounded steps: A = 80.11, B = 78.33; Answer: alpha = 0.151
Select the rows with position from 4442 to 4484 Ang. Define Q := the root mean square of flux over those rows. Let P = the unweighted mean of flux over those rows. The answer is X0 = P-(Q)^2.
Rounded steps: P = 74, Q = 74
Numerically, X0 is -5417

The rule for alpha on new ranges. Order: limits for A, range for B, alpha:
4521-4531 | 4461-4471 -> 0.272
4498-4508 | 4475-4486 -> 0.228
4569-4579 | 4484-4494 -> 0.136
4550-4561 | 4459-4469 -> 0.297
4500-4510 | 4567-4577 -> 0.219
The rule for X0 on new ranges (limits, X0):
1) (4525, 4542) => -5385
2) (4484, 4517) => -6383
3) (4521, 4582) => -5843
